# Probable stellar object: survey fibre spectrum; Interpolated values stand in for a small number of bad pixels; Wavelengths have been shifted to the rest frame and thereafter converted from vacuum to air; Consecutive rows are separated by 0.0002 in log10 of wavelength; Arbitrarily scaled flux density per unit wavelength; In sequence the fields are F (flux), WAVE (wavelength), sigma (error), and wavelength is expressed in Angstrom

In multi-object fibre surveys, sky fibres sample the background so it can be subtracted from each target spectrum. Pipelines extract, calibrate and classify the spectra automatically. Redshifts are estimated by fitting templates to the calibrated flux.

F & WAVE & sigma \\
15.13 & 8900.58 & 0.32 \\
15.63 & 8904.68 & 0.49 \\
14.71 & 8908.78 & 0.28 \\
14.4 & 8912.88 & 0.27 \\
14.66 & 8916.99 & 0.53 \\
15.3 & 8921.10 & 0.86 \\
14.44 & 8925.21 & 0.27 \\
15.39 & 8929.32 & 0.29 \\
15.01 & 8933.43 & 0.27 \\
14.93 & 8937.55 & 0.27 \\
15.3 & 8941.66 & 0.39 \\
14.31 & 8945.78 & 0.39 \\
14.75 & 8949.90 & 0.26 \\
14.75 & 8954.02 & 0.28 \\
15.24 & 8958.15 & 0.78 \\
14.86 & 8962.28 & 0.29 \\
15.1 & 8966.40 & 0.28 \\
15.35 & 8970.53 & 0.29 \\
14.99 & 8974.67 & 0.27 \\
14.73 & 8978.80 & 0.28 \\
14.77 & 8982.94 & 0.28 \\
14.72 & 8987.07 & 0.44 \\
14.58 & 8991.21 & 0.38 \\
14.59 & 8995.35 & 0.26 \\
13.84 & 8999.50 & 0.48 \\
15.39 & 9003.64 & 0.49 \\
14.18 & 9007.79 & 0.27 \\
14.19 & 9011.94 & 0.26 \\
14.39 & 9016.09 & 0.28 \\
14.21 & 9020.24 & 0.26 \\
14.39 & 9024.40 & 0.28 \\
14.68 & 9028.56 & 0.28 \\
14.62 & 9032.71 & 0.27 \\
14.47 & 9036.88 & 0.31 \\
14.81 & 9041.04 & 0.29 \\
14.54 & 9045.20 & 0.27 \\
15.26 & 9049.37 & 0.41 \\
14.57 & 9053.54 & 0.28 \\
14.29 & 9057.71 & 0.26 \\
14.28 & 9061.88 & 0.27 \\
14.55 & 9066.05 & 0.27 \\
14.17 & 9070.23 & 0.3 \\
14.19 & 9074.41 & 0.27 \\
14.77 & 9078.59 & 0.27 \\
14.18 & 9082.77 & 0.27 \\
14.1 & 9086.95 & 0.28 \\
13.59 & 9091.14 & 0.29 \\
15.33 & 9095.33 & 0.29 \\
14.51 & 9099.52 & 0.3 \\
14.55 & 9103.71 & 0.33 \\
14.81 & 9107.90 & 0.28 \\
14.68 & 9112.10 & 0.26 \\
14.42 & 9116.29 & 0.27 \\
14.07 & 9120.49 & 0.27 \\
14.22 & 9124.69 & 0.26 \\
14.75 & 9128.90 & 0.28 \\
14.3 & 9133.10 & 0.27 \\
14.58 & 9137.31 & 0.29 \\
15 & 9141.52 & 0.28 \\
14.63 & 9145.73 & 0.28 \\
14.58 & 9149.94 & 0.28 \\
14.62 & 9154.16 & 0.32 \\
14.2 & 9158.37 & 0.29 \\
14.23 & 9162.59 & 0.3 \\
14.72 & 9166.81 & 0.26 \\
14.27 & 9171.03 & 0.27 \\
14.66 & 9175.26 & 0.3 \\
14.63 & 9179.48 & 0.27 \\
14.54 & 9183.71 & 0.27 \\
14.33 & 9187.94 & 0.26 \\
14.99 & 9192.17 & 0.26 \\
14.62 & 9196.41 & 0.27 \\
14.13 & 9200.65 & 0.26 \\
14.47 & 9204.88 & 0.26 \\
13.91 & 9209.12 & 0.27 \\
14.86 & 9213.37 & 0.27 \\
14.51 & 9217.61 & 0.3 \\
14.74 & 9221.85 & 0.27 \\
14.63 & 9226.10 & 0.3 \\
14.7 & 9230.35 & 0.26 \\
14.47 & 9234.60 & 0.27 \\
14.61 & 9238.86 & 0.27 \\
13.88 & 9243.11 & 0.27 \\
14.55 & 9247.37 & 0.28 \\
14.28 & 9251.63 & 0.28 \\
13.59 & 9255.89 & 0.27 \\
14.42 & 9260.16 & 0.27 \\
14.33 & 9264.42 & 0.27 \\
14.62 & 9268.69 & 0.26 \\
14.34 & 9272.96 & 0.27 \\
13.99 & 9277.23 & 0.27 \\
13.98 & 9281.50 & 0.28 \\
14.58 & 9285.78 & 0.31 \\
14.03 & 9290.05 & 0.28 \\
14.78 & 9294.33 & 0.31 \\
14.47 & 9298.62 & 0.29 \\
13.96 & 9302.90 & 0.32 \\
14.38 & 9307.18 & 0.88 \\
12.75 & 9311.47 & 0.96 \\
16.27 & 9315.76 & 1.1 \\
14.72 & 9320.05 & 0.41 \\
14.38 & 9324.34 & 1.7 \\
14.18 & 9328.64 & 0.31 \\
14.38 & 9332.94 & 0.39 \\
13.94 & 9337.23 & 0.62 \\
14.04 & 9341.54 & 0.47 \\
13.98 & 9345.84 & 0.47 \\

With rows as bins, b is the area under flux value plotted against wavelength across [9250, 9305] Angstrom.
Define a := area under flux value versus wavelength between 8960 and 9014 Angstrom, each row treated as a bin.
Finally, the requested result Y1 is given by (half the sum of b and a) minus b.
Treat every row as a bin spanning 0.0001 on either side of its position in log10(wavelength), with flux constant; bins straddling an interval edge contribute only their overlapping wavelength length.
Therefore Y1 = 5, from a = 795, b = 784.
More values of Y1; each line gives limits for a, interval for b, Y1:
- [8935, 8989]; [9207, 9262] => 7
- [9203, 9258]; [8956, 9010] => -3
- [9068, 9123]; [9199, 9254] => -1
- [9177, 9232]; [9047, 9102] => 3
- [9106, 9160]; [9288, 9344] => -9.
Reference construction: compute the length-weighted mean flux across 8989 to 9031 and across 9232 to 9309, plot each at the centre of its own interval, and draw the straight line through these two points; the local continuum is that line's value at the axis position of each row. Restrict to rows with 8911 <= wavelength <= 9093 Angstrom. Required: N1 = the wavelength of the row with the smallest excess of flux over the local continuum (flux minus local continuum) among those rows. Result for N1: 9091.14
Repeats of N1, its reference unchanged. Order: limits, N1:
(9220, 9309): 9255.89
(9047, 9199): 9091.14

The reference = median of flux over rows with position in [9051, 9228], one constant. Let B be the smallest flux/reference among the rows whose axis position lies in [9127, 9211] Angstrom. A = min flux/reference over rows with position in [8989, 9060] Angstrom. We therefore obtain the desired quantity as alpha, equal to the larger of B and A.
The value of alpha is 0.956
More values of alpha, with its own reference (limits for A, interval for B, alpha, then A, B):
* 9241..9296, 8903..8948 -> 0.984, 0.93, 0.984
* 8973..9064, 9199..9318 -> 0.952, 0.95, 0.877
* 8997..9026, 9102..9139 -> 0.967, 0.95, 0.967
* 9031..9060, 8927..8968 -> 0.984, 0.98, 0.984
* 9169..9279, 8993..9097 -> 0.934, 0.93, 0.934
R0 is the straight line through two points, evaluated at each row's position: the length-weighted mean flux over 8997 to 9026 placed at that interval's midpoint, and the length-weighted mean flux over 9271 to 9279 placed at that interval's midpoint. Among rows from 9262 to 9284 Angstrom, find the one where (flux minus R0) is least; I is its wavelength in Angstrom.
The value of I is 9281.50 Angstrom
